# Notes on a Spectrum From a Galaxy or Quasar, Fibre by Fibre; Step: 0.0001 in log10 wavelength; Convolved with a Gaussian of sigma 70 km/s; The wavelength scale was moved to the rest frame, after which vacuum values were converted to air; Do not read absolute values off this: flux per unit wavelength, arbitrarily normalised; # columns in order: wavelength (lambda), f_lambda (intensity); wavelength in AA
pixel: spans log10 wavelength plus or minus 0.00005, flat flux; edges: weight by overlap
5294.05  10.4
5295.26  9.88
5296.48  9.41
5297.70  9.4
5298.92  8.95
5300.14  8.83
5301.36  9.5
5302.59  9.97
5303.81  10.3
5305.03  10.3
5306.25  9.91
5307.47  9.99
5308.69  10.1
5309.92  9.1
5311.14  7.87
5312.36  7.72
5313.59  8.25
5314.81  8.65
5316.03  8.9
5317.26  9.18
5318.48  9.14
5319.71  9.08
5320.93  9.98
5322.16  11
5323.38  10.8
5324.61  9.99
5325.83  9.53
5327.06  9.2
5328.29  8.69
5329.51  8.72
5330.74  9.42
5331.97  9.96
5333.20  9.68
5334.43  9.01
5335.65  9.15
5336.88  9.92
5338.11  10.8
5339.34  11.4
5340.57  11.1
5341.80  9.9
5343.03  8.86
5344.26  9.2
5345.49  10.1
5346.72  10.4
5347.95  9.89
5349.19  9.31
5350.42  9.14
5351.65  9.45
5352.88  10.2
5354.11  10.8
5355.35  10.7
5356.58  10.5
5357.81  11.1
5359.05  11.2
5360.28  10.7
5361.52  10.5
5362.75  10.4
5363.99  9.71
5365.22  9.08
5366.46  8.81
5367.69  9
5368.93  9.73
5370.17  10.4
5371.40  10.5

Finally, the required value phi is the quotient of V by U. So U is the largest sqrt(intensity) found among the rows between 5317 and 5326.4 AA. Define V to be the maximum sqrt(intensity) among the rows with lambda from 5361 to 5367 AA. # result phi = 0.98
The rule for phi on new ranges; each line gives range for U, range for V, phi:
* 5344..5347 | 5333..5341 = 1.05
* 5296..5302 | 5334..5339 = 1.07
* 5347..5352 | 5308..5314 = 1.01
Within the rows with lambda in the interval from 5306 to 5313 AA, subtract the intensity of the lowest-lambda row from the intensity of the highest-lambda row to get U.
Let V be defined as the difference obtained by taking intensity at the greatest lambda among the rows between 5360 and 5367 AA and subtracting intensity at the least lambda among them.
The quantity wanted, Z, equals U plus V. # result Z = -4.1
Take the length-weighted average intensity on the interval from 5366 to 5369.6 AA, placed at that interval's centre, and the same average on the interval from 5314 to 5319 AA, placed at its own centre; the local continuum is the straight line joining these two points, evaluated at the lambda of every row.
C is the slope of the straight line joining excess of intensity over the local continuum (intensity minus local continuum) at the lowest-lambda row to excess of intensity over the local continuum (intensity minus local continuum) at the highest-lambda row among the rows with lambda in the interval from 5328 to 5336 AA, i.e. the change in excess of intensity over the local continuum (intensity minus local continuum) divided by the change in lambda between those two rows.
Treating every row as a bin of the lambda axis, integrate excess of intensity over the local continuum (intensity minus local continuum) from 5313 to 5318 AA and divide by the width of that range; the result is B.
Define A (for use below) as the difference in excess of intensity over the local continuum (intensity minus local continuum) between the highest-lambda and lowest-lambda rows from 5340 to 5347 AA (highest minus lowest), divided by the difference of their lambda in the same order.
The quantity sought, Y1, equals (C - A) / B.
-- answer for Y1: -1.0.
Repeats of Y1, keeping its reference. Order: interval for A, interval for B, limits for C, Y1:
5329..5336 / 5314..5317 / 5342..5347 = -2.2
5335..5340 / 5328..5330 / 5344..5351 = 2.0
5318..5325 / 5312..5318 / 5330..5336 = 0.6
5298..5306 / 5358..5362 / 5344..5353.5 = -0.1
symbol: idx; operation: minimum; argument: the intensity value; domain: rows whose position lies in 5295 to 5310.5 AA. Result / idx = 8.83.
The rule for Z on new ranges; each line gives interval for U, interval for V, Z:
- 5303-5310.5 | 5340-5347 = -1.9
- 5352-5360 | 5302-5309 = 1.1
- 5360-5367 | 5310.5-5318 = -0.6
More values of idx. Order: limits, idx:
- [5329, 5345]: 8.72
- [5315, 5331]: 8.69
